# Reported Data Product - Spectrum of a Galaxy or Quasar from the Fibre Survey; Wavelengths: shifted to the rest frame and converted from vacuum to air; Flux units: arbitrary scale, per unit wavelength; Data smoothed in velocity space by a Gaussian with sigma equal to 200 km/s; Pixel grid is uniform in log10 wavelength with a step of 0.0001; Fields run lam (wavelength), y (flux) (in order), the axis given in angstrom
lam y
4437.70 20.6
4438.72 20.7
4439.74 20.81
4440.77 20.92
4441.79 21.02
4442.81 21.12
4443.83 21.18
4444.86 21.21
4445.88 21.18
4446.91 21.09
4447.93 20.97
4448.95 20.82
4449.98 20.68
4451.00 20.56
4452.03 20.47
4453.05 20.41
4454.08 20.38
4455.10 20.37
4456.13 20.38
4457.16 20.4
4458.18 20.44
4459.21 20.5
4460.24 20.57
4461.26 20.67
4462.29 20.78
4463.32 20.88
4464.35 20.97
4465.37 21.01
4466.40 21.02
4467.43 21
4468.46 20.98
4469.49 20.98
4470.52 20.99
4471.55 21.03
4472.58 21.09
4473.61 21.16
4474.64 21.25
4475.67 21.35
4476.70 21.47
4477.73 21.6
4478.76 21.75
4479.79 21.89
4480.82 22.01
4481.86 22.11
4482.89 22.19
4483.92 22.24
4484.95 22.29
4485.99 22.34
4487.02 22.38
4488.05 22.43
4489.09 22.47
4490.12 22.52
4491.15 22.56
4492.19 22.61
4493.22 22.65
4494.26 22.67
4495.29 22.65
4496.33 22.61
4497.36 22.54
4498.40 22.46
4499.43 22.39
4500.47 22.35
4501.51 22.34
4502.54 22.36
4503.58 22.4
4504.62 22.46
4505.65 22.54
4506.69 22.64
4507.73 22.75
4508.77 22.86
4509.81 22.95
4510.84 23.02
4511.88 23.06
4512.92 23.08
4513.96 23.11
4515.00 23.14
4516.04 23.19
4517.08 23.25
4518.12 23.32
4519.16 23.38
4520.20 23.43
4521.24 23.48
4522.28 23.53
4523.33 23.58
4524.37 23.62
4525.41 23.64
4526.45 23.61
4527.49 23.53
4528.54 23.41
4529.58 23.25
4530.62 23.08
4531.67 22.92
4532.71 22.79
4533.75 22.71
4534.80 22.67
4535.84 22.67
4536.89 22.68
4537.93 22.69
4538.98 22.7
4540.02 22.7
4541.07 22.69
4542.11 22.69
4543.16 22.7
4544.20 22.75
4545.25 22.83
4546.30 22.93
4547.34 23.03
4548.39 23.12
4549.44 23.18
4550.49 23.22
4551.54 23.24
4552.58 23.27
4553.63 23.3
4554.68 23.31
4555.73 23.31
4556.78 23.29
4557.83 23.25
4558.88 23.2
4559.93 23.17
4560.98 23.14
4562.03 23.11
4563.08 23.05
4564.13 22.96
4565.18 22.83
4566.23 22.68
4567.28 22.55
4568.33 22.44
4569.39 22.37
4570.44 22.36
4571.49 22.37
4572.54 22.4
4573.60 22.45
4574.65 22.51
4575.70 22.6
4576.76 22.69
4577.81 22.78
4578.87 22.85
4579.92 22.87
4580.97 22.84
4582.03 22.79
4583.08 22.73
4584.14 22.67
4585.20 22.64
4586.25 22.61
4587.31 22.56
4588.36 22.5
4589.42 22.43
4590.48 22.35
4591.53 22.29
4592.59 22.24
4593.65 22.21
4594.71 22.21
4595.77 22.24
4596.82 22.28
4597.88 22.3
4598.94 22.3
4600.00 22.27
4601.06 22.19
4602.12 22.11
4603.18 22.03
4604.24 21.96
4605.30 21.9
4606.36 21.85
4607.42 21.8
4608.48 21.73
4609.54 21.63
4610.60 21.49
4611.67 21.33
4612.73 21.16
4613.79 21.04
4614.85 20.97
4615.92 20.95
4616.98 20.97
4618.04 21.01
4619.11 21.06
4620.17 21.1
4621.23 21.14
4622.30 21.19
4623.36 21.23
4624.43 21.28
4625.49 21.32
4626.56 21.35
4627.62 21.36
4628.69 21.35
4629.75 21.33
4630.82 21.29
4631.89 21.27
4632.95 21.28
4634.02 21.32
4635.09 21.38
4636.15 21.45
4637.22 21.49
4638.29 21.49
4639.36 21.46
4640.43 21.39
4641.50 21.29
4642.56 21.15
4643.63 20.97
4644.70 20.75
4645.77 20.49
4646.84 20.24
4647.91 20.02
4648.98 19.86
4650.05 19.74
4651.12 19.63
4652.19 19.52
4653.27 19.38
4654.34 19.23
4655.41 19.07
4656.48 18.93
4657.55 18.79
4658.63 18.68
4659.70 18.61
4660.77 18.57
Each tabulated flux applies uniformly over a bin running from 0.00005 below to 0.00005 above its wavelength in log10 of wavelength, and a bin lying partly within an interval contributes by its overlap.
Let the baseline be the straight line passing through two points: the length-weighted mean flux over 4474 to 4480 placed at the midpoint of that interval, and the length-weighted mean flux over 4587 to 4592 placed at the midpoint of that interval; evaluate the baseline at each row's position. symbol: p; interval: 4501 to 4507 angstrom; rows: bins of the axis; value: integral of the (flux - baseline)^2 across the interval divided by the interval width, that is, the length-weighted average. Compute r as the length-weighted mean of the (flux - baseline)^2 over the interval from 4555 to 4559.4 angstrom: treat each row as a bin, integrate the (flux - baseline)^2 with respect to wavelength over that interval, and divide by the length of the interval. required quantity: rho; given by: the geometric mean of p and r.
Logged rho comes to 0.75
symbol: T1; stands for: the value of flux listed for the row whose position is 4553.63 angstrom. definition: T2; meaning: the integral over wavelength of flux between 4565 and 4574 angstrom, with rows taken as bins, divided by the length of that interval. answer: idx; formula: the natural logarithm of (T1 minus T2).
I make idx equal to -0.2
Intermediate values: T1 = 23.3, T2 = 22.5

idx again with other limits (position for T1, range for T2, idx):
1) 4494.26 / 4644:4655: 1.0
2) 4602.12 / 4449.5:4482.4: 0.1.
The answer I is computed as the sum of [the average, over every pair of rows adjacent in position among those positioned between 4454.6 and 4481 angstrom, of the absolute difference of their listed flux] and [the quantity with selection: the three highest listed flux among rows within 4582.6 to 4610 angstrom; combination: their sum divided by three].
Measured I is 22.7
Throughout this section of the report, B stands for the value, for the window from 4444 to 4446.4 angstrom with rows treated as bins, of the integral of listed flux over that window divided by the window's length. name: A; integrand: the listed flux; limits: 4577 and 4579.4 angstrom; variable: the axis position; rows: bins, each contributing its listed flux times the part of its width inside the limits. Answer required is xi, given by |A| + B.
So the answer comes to 75.9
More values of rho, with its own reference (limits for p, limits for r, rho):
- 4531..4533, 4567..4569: 0.19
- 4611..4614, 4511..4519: 1.90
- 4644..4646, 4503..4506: 1.56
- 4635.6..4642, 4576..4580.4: 0.61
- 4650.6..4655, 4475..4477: 0.56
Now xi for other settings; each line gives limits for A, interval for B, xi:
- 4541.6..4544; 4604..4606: 76.5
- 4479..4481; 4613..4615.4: 64.9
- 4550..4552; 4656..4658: 65.3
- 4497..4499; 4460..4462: 65.7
